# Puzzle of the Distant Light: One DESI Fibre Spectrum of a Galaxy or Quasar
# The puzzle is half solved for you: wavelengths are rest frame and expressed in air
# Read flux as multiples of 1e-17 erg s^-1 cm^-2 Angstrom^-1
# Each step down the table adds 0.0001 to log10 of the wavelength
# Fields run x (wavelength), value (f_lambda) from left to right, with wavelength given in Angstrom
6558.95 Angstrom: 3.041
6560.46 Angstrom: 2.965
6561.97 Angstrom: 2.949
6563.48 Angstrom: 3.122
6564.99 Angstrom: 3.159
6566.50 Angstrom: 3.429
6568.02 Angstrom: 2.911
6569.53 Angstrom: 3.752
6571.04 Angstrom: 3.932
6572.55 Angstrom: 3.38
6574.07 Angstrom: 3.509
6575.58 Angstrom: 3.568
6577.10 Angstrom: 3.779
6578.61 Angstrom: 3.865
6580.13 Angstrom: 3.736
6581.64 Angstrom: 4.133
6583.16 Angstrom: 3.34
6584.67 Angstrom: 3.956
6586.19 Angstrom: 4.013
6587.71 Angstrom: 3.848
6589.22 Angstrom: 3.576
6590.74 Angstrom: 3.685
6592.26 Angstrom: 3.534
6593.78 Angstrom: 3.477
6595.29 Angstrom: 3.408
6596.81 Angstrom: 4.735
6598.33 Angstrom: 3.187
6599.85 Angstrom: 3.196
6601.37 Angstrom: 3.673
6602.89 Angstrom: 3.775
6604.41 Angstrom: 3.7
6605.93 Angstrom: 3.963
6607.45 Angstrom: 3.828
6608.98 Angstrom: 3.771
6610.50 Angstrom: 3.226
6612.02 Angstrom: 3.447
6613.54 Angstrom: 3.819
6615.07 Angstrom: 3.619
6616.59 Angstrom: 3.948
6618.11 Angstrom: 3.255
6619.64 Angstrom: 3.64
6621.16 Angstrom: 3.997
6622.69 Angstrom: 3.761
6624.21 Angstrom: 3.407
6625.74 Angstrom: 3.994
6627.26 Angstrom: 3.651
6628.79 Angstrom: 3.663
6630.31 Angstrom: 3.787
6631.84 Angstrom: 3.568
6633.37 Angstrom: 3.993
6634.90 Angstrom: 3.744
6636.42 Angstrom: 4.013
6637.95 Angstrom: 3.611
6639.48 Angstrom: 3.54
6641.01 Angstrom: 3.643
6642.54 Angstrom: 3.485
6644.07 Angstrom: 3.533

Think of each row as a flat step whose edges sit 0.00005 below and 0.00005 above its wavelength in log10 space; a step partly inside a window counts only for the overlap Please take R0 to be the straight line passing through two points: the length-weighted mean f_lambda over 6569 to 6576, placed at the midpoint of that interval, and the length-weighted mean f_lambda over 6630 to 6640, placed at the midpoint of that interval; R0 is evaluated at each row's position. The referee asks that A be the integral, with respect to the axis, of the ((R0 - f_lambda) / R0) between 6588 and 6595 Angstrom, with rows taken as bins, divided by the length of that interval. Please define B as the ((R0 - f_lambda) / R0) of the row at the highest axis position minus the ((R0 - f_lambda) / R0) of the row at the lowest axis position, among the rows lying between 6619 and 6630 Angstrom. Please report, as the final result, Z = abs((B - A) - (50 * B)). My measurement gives 0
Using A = 0.025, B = 0.00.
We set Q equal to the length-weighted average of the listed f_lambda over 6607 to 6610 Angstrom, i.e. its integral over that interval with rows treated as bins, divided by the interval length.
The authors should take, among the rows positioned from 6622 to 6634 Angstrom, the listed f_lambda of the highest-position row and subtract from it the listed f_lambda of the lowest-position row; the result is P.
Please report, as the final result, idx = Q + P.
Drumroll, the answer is 4.0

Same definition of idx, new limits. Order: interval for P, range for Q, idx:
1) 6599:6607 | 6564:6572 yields 4.2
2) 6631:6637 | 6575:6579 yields 4.2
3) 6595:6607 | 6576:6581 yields 4.3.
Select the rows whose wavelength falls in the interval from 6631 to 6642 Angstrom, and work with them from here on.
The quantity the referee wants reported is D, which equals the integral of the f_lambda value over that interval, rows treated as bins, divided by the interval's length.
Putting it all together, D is 3.72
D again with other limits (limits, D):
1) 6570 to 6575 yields 3.62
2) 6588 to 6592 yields 3.65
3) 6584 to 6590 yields 3.84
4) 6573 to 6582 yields 3.73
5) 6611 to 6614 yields 3.58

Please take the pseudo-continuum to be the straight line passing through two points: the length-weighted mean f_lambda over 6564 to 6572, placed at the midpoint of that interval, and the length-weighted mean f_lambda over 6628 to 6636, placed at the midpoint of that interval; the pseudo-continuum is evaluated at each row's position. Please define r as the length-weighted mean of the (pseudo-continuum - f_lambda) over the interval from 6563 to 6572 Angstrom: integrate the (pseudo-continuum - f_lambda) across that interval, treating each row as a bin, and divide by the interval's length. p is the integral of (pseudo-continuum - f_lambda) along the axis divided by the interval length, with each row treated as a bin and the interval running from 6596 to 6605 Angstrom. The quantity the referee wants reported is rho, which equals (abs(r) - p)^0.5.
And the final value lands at 0.4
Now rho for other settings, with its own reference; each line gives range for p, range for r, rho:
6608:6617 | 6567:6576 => 0.2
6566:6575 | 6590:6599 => 0.4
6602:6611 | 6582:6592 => 0.6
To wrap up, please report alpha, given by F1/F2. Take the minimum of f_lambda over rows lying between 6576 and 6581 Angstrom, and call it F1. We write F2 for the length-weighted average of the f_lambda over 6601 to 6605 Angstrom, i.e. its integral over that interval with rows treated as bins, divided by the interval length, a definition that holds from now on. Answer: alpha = 1.00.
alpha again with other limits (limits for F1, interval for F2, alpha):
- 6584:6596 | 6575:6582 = 0.90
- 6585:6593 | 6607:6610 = 0.95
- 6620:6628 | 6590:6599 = 0.93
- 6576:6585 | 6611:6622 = 0.91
